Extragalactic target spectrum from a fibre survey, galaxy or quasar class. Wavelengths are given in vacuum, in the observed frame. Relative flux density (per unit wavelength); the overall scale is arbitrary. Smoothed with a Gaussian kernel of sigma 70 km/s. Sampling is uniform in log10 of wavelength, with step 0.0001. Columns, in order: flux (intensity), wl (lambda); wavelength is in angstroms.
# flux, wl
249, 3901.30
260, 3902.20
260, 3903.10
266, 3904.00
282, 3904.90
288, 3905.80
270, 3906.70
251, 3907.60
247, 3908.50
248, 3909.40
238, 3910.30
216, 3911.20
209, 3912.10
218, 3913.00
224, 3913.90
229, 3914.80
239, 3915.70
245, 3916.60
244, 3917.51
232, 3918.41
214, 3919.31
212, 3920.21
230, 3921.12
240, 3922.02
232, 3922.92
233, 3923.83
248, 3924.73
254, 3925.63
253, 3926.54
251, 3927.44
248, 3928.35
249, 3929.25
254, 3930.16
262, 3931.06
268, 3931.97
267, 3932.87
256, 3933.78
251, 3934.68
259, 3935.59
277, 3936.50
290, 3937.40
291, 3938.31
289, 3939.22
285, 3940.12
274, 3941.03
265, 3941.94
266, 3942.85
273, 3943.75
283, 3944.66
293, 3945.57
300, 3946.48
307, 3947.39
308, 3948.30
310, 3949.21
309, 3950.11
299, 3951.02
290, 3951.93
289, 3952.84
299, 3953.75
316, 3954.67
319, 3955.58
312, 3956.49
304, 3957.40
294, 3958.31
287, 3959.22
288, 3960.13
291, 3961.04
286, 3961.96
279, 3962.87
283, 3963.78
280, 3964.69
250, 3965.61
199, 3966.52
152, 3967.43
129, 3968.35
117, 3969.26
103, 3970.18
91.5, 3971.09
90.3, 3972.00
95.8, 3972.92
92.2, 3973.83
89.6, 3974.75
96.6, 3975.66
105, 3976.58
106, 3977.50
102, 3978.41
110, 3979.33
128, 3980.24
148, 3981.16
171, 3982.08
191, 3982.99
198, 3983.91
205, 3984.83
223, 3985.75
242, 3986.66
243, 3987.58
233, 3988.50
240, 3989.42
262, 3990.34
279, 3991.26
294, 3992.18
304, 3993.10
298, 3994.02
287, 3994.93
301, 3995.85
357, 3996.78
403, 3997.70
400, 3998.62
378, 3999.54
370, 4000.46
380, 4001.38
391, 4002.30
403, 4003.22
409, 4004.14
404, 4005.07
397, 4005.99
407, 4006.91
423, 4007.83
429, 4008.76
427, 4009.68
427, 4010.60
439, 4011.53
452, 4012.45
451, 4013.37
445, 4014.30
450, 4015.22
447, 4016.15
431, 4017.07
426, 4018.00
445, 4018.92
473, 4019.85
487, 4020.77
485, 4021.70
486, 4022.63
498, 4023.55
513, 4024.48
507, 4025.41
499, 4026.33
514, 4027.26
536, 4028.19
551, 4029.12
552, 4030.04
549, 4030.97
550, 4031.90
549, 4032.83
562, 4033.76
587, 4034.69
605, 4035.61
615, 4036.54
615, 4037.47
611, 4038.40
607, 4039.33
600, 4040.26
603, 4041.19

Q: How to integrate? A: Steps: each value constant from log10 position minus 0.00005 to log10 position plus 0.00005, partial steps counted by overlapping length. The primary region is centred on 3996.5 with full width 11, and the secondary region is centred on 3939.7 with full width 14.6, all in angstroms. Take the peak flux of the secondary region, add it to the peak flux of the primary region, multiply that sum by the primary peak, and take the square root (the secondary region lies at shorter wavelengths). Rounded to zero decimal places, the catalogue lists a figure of 532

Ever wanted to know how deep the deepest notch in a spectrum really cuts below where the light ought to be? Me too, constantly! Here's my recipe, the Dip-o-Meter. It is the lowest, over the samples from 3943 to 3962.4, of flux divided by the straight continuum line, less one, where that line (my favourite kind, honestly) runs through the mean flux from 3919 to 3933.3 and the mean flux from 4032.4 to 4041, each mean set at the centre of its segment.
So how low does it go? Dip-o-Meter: -0.20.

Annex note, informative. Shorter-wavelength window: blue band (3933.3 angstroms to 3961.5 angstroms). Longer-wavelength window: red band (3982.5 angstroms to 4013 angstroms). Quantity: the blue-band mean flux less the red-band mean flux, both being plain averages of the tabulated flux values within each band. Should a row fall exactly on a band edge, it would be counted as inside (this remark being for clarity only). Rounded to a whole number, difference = -47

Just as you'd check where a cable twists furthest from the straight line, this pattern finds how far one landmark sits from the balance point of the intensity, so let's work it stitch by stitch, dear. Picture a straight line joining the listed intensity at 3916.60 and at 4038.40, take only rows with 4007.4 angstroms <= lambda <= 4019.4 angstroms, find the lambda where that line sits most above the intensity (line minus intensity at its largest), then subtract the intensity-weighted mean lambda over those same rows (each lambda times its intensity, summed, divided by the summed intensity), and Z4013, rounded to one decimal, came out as 4.6 angstroms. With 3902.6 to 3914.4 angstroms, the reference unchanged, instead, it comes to 3.9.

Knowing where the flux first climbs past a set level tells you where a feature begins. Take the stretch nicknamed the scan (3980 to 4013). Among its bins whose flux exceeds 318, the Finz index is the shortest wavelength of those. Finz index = 3996.78 angstroms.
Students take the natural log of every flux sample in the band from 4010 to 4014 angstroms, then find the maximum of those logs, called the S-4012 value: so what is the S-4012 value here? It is 6.1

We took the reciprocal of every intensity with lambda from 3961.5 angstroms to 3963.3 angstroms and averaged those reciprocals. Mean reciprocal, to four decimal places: 0.0035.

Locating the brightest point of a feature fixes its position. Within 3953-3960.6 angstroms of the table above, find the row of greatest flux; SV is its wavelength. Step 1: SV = 3955.58 angstroms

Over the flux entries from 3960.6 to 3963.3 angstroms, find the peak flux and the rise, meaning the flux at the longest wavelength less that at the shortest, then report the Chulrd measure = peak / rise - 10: -34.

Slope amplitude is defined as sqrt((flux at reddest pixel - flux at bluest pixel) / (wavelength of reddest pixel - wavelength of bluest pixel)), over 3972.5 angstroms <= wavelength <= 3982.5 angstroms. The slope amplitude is 2.9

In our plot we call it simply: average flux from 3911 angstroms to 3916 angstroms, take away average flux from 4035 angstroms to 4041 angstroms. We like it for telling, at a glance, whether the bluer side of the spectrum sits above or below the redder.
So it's -386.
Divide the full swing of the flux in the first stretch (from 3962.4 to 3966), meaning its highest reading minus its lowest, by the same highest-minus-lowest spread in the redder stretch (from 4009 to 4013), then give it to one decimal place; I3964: 1.3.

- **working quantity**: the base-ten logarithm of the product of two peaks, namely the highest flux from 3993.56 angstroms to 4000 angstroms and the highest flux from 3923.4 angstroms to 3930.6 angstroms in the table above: 5.01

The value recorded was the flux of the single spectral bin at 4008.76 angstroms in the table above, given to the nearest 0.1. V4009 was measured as 429.0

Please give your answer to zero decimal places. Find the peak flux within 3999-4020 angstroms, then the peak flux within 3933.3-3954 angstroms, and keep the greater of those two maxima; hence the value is 473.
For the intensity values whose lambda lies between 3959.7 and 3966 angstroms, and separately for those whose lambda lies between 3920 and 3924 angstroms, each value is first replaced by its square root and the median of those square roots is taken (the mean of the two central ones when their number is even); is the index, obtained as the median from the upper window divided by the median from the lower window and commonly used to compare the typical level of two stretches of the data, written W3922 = 1.10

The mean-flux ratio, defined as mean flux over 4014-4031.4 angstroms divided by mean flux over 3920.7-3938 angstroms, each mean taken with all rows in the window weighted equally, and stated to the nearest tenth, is 1.9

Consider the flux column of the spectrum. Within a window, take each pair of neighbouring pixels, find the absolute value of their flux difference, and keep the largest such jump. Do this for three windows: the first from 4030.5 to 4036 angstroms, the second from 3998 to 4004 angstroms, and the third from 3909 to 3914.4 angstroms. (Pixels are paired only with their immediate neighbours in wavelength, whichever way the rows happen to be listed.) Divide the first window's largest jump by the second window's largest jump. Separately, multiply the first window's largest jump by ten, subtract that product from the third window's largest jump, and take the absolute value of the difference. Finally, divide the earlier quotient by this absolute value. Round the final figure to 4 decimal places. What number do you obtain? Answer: 0.0050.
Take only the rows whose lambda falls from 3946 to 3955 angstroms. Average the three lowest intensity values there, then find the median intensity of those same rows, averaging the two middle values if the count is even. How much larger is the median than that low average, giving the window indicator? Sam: 10.8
